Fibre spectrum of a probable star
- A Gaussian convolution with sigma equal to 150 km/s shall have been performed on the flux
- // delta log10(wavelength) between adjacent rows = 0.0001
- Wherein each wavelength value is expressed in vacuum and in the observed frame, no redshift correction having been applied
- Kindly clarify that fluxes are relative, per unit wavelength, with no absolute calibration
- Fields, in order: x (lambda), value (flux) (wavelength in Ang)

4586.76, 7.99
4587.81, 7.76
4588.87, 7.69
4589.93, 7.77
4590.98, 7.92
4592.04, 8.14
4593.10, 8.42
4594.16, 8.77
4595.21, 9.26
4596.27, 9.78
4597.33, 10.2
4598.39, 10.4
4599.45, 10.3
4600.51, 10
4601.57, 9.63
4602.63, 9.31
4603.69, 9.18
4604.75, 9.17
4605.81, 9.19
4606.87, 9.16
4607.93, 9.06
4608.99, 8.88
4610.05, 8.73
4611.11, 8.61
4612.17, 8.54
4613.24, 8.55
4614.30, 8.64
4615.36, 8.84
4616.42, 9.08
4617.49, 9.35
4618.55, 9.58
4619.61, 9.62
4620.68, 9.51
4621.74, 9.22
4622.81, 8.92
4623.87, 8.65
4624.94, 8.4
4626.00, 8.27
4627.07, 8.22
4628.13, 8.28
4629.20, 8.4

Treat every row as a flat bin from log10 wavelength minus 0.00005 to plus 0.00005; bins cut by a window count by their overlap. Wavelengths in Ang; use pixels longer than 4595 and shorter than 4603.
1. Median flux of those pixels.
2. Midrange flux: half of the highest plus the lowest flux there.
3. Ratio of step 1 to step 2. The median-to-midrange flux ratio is 1.01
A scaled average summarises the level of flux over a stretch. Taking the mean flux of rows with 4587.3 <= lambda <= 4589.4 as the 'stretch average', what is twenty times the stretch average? 154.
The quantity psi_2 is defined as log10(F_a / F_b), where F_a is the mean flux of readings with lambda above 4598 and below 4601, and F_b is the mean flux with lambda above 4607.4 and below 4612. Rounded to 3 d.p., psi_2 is 0.065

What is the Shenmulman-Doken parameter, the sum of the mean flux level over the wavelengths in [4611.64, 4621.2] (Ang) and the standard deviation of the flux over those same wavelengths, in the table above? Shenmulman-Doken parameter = 9.5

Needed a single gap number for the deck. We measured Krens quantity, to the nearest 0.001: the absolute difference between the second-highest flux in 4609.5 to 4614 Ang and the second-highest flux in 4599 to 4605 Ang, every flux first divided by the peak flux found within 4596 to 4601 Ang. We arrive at 0.134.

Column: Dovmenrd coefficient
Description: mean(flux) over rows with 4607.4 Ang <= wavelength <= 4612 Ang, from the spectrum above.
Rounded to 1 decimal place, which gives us 8.8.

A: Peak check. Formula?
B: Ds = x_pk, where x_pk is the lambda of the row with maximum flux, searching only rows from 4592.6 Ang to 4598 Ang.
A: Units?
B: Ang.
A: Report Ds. 4597.33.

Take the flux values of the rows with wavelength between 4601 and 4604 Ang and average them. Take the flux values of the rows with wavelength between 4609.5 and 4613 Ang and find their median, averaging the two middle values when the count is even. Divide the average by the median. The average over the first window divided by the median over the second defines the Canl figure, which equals 1.09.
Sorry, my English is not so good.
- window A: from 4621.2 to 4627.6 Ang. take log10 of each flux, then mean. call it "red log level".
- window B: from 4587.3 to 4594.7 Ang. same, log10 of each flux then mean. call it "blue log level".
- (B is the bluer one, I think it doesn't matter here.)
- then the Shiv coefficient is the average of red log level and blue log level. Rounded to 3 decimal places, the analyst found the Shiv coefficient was 0.921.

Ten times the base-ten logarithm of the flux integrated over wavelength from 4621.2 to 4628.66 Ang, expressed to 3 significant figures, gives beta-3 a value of 18.1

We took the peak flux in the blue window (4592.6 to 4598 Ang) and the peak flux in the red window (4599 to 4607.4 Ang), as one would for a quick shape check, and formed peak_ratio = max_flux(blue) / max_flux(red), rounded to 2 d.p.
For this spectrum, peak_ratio 0.99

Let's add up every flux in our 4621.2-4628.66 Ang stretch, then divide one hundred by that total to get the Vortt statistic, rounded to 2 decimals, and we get 1.67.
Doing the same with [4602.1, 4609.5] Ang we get 1.56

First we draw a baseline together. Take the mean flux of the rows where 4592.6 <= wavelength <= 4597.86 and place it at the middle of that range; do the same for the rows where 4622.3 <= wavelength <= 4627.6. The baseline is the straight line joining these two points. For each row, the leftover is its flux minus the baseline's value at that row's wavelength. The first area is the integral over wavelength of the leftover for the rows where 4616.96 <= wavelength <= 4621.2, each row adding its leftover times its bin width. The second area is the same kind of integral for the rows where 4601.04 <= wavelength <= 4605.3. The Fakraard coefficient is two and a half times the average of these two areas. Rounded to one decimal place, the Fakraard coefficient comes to 5.9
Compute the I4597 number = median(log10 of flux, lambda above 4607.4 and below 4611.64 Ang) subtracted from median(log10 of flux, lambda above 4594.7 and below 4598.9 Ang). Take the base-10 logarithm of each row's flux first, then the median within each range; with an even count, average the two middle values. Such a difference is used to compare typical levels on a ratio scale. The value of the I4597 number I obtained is 0.05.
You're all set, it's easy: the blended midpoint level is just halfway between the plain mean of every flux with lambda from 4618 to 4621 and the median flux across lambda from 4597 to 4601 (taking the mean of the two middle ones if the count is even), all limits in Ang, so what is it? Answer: 9.91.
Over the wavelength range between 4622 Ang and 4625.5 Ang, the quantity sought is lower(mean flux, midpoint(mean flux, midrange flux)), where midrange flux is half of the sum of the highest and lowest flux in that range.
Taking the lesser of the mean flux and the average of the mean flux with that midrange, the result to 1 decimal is 8.7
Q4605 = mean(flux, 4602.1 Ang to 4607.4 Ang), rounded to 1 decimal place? 9.2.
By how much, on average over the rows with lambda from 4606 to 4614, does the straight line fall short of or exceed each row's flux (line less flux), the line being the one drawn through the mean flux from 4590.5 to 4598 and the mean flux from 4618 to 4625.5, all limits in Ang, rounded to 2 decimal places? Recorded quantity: 0.25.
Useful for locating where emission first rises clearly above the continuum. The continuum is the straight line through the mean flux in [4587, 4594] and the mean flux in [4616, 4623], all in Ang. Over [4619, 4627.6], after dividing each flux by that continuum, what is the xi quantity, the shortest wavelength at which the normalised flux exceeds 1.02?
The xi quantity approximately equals 4619.61 Ang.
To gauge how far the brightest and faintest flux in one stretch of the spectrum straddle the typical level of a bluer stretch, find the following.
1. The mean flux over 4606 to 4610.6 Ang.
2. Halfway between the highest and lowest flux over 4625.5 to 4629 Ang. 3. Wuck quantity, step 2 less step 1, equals -0.7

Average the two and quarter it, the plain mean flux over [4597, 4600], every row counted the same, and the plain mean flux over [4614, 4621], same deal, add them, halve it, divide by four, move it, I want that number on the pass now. 2.44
